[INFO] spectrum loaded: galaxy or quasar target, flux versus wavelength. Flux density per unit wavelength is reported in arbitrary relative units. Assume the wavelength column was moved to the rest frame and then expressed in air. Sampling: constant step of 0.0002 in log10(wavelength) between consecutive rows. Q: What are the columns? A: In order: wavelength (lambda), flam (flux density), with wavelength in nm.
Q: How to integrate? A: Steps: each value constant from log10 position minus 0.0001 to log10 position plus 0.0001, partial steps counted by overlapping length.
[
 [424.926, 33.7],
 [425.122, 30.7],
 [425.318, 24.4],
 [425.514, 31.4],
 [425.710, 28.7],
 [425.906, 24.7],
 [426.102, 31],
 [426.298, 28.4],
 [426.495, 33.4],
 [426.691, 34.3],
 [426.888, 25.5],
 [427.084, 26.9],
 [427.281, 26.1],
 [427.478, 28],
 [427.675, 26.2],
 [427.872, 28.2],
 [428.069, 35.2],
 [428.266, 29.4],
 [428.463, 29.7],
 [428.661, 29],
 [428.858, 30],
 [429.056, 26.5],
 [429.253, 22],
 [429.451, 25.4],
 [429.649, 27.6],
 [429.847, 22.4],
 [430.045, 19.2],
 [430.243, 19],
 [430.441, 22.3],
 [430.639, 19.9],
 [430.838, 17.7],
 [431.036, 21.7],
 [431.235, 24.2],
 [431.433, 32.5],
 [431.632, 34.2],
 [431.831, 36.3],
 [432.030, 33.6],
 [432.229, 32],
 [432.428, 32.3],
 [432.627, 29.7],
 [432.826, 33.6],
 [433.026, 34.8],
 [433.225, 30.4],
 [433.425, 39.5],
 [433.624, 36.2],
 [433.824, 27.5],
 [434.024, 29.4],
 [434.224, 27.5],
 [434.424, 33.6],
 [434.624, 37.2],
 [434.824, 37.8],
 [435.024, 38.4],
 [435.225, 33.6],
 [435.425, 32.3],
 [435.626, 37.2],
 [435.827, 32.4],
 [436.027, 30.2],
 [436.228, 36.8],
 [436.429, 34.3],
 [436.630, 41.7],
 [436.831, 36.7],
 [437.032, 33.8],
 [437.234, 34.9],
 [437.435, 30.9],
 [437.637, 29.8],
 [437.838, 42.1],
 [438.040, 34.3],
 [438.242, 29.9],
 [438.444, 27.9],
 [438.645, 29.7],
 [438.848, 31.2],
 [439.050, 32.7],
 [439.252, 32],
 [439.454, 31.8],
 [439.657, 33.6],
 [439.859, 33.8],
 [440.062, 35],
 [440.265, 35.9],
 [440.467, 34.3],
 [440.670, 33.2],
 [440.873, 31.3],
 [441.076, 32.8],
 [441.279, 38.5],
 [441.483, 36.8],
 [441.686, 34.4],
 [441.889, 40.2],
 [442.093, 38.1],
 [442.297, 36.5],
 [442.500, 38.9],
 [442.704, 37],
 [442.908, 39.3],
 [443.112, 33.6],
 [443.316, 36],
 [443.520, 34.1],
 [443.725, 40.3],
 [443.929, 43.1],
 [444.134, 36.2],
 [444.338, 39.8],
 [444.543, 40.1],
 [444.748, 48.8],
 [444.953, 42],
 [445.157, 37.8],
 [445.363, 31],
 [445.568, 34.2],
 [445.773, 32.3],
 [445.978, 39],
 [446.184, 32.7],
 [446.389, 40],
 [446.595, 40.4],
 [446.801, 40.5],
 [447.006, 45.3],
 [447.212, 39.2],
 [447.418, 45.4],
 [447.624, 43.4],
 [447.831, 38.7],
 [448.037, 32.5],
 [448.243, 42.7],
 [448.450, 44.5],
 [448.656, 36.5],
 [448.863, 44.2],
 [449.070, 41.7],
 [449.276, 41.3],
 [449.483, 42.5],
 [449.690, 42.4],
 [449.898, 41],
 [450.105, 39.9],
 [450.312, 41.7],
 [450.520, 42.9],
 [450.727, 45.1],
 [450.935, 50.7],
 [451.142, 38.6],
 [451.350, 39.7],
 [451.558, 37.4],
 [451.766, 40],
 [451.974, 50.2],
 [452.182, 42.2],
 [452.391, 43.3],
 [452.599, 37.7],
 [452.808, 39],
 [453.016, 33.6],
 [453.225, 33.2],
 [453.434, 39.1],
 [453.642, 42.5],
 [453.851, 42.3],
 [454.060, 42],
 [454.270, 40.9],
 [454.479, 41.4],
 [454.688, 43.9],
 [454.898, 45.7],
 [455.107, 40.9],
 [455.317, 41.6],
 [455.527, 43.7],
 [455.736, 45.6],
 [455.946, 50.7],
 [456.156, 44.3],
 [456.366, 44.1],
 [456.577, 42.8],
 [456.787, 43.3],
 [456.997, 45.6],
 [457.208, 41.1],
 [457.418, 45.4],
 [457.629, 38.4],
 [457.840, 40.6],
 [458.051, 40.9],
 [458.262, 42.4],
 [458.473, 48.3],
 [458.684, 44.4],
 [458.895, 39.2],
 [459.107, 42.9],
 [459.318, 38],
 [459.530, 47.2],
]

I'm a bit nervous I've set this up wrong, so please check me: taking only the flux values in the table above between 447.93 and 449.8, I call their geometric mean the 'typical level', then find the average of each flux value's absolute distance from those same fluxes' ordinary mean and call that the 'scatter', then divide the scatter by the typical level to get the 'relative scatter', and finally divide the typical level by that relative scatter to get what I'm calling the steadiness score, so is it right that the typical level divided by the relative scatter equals 581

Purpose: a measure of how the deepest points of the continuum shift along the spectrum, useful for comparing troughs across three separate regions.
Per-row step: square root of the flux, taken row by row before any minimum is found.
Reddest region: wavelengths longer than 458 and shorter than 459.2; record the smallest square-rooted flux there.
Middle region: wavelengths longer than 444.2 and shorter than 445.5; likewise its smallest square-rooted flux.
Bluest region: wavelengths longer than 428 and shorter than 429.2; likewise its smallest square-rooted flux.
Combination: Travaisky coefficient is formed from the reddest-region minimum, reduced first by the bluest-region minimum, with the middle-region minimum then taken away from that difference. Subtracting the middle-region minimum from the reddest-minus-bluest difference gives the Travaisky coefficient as -4.45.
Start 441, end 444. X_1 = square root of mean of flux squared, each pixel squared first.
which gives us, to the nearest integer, 37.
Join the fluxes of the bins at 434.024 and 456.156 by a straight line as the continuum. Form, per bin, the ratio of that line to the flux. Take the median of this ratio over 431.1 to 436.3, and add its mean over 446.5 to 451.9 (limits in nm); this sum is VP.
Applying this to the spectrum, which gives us 1.83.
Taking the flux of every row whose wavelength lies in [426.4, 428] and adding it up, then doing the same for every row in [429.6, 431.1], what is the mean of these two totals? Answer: 199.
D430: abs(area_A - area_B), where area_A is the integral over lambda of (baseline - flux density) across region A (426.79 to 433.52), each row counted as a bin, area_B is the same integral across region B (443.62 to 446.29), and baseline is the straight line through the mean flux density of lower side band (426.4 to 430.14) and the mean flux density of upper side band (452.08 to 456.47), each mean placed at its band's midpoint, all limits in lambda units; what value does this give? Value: 9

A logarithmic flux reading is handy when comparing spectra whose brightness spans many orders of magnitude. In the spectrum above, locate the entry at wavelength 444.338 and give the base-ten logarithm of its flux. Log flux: 1.60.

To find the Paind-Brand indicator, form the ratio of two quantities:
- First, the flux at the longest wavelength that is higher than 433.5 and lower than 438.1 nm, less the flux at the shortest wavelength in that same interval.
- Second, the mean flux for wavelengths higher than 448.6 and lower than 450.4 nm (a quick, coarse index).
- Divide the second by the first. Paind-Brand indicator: -22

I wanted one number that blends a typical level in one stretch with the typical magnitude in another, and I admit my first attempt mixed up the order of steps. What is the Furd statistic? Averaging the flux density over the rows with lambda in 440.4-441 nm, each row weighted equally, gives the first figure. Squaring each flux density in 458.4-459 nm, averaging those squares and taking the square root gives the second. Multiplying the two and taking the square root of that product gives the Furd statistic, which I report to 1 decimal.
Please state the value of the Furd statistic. 38.1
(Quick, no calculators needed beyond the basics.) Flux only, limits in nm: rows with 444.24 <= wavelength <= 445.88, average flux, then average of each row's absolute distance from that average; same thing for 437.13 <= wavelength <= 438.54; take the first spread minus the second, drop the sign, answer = 0.8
